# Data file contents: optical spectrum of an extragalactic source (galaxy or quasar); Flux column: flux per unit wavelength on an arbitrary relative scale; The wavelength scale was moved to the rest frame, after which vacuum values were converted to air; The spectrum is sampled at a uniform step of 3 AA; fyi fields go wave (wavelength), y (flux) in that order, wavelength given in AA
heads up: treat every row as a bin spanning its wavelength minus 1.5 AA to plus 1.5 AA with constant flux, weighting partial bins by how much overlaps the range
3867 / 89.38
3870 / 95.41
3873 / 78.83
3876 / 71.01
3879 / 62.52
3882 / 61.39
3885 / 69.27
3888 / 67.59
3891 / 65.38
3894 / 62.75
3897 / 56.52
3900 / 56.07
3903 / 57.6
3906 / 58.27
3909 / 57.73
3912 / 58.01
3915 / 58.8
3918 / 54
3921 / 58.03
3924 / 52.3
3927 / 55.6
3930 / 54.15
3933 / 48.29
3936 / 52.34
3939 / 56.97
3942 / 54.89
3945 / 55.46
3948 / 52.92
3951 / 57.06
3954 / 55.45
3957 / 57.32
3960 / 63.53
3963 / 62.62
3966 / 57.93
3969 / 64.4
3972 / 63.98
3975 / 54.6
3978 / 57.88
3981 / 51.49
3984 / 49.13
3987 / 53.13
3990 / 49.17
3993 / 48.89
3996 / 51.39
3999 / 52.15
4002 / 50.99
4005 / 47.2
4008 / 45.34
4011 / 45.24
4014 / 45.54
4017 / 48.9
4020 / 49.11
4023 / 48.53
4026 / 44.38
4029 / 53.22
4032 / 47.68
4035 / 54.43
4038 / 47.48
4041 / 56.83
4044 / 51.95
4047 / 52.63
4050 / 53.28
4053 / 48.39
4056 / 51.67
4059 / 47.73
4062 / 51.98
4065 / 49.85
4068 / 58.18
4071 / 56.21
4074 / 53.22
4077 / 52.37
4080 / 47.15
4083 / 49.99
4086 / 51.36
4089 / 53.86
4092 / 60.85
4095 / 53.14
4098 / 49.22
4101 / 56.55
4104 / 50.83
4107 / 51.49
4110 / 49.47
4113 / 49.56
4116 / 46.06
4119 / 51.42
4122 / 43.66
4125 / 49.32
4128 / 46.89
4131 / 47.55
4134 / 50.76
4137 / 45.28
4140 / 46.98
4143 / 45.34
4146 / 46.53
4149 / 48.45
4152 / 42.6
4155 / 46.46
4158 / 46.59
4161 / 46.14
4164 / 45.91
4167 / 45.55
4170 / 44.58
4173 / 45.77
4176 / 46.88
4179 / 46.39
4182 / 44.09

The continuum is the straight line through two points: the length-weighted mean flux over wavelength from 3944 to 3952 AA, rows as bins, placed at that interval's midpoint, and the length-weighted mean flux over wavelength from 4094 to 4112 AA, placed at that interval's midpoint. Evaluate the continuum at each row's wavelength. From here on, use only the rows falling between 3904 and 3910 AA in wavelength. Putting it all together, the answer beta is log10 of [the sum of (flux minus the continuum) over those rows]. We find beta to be 0.6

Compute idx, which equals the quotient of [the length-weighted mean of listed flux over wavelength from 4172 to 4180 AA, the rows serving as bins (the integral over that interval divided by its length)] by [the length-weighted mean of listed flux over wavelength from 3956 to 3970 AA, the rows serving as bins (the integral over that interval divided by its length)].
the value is 0.76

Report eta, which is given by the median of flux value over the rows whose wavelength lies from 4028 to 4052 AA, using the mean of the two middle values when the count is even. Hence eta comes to 53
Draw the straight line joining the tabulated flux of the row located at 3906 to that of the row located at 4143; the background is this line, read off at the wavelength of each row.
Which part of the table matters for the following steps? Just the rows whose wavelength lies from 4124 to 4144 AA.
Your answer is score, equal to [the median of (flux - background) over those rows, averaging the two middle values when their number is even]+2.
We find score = 3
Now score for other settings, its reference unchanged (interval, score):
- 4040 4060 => 4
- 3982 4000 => -1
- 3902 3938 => 1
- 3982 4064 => 0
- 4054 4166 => 4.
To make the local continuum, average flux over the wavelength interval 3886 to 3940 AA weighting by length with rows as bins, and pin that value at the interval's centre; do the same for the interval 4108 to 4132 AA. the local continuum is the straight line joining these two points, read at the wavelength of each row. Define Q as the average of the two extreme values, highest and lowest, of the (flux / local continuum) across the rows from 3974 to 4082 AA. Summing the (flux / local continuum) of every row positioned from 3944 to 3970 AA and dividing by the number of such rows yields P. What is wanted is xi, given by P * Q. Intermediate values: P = 1.06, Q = 1.001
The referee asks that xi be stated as 1.06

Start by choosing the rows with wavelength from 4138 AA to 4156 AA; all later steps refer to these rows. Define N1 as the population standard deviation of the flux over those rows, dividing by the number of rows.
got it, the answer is 1.8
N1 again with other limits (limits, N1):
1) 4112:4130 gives 2.6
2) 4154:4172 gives 0.7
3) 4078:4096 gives 4.2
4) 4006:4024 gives 1.7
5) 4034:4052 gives 2.8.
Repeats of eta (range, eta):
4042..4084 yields 52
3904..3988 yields 56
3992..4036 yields 49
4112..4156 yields 47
